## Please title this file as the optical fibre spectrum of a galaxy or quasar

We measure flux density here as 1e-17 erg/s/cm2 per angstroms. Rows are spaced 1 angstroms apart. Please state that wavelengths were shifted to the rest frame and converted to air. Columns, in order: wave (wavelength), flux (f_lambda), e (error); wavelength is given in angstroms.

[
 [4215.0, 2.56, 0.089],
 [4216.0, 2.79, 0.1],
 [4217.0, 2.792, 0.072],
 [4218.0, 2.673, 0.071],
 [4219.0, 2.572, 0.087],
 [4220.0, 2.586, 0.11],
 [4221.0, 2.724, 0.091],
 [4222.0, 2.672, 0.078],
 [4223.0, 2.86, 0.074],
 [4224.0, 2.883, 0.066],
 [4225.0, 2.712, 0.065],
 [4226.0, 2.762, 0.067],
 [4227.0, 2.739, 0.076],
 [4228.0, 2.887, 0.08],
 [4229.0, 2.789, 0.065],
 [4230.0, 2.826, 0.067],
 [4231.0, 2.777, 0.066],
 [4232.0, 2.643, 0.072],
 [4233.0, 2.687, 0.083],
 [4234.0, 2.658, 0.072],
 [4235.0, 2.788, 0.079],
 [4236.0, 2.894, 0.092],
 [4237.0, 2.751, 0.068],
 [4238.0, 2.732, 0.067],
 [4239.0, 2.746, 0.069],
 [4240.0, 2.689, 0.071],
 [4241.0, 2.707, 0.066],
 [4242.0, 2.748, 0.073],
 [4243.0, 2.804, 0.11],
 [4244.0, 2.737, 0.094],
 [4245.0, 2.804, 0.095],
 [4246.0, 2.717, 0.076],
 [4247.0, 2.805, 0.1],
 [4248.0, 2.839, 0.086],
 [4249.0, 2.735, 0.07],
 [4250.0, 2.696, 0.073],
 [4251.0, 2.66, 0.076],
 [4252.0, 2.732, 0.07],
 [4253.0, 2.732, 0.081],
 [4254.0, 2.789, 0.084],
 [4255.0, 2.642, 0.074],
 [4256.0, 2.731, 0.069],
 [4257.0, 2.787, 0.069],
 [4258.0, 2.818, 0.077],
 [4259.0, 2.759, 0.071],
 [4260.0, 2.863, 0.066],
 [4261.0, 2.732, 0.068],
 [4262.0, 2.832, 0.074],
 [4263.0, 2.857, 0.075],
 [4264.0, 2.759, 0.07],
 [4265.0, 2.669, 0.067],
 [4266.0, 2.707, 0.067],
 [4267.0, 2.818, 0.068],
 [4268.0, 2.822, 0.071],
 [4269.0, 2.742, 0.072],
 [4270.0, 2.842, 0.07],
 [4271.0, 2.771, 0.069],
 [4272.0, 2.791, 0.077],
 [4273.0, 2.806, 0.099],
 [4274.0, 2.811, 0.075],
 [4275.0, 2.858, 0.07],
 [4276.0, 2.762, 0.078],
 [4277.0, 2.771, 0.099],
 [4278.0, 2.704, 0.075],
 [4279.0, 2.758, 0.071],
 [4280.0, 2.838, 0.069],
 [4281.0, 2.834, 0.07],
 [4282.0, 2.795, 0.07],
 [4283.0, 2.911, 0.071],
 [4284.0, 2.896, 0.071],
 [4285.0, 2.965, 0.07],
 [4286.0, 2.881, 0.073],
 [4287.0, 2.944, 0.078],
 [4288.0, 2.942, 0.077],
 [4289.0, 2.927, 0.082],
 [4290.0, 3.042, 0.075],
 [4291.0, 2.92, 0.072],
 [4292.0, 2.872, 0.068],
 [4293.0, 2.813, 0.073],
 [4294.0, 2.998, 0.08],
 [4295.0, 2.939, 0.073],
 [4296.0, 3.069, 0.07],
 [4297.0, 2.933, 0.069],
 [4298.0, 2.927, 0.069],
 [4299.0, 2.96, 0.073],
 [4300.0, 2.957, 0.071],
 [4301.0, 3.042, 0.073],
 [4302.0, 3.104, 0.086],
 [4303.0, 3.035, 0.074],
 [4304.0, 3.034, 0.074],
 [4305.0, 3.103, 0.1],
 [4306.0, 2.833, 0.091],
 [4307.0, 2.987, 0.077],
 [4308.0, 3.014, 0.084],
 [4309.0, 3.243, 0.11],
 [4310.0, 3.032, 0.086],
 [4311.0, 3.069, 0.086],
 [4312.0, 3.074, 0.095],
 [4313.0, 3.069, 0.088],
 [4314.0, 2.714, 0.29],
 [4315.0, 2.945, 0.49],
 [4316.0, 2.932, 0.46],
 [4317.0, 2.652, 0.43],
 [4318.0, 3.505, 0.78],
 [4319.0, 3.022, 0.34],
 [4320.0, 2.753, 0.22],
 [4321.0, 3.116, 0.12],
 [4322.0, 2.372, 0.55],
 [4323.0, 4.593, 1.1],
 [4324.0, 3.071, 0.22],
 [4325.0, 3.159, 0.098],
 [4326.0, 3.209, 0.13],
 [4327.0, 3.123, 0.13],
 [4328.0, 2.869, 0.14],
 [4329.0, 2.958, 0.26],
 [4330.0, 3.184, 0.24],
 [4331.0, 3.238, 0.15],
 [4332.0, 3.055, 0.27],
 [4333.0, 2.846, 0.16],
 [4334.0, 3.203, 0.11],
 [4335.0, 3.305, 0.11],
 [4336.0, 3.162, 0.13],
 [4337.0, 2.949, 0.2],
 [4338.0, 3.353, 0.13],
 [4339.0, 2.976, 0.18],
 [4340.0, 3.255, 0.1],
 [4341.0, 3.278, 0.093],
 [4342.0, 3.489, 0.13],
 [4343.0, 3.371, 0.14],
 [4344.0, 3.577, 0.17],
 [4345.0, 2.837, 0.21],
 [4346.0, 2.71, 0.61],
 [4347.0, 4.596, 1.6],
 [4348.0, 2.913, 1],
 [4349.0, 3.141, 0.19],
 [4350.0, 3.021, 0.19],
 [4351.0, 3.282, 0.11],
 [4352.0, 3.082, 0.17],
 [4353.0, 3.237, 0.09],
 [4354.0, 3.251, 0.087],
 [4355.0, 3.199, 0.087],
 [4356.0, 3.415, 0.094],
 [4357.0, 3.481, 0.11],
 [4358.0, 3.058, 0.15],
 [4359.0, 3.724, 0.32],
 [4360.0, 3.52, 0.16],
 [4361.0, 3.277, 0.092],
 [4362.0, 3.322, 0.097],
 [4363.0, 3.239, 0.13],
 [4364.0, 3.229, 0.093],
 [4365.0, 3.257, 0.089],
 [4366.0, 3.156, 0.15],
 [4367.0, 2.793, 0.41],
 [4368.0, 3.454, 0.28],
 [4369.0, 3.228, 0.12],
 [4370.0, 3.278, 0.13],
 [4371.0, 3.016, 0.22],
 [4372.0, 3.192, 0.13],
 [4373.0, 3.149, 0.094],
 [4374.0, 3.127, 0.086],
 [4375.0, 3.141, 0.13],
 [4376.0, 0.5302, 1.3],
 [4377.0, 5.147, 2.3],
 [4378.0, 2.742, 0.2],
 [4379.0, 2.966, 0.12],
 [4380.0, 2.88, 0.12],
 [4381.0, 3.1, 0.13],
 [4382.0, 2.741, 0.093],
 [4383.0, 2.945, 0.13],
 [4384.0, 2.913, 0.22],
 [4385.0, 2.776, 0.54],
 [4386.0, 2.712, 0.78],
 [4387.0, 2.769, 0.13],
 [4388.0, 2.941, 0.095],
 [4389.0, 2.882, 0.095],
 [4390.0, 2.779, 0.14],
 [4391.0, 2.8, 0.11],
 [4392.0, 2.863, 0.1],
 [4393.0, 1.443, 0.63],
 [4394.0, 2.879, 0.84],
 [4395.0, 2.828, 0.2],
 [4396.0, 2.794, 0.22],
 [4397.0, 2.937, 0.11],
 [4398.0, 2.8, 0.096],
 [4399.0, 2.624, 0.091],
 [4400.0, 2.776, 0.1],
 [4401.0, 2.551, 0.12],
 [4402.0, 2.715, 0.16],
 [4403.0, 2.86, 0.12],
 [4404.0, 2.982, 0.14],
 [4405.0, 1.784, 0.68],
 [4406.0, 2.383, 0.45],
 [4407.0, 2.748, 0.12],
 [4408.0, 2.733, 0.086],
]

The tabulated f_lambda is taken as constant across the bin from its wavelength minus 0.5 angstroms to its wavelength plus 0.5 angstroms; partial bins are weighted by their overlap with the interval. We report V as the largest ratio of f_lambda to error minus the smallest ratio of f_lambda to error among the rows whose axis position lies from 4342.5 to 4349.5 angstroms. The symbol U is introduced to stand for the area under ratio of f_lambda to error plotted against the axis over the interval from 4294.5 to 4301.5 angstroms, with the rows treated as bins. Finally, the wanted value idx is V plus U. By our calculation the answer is 314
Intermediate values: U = 293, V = 21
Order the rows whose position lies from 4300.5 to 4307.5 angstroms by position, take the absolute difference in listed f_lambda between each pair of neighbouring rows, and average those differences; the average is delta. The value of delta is 0.10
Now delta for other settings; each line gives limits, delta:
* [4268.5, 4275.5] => 0.04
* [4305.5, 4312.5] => 0.11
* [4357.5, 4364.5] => 0.21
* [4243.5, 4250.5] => 0.07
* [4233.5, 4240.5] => 0.08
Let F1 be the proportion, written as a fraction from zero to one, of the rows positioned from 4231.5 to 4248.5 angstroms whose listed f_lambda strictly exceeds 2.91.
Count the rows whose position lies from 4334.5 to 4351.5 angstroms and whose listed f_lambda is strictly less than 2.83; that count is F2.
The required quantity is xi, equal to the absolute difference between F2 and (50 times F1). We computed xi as 1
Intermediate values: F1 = 0.00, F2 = 1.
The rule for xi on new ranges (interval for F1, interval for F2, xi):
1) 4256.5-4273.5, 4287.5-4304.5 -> 1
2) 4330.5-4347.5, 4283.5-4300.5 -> 40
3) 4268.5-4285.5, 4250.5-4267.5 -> 8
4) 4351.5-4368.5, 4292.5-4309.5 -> 46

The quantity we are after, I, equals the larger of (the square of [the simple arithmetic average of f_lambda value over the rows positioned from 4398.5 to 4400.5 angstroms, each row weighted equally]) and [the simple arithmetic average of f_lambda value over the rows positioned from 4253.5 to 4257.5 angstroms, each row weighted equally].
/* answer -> 7.3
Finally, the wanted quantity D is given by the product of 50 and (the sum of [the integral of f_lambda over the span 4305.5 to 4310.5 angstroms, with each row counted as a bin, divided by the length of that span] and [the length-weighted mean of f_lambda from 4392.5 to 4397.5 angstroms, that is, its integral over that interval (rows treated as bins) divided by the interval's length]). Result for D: 280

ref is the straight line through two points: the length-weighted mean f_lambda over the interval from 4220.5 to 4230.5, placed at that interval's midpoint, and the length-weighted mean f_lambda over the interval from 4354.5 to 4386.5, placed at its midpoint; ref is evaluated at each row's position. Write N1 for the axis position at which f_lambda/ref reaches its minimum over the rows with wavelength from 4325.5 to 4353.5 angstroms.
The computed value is 4346.0 angstroms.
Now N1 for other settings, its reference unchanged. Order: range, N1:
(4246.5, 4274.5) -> 4255.0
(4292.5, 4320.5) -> 4317.0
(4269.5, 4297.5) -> 4278.0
